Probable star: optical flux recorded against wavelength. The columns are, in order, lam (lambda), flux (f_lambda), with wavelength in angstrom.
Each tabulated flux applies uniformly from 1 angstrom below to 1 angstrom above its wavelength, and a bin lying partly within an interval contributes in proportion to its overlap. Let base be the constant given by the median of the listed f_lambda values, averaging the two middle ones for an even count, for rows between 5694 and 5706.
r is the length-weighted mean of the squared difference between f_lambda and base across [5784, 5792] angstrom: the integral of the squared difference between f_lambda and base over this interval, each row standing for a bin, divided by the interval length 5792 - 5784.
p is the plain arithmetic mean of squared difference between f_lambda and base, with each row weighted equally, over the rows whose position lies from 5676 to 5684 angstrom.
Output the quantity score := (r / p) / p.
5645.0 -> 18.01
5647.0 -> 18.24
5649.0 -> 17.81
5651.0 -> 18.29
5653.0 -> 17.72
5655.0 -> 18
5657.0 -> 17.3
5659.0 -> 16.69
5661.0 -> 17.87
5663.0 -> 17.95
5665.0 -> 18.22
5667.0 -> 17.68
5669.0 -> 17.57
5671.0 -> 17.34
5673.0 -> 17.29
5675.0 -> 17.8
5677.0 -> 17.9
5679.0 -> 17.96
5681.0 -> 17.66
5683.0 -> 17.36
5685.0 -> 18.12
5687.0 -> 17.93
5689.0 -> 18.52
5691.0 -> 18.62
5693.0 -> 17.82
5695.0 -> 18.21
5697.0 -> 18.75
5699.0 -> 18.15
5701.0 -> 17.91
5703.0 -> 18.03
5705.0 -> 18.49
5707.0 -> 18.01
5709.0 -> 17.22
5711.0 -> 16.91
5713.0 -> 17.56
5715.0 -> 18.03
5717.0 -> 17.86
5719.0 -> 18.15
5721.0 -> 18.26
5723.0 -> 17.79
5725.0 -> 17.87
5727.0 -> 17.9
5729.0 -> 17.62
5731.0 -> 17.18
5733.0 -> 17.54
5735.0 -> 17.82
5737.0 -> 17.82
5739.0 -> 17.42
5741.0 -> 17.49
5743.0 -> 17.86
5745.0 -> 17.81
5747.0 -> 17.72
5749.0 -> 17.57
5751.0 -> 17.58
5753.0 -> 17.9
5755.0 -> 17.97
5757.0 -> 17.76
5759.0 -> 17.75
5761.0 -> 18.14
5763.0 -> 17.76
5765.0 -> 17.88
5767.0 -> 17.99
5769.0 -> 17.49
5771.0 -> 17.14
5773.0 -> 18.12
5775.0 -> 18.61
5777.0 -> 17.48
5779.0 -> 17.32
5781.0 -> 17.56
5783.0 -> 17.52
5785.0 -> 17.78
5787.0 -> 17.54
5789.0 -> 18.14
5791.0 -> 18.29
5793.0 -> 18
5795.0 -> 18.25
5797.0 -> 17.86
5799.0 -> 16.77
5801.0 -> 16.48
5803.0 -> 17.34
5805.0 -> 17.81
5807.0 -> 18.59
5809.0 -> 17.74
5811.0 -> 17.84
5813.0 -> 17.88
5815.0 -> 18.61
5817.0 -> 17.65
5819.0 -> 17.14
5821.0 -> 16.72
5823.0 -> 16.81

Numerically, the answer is 2.0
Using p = 0.27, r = 0.15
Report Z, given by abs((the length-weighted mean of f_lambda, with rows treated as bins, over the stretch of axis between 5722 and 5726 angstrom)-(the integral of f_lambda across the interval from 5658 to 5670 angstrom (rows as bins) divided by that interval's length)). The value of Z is 0.17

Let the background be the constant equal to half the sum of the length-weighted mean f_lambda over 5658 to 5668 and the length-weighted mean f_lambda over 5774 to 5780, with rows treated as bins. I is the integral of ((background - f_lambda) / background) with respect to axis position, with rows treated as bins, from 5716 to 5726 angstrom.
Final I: -0.14 angstrom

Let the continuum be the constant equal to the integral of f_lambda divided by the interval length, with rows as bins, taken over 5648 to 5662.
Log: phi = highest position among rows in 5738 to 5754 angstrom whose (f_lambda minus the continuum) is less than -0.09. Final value 5749.0 angstrom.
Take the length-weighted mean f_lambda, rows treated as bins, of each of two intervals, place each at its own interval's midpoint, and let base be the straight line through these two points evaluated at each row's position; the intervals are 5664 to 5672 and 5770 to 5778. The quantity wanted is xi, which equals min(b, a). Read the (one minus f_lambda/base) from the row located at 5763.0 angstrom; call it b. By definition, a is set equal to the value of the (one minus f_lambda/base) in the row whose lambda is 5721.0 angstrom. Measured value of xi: -0.028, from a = -0.028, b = 0.004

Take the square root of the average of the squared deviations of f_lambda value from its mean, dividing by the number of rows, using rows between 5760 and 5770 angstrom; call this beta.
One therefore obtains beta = 0.22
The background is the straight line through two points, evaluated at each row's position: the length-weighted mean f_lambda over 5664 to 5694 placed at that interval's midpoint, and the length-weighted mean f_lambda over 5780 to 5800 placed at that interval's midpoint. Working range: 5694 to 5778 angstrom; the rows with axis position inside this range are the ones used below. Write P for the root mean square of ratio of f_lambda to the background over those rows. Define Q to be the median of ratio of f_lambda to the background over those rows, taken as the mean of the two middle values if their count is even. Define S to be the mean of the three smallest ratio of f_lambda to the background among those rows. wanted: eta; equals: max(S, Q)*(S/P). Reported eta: 0.96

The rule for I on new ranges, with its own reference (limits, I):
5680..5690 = -0.10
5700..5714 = 0.01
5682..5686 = 0.00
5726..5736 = 0.07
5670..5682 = 0.06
